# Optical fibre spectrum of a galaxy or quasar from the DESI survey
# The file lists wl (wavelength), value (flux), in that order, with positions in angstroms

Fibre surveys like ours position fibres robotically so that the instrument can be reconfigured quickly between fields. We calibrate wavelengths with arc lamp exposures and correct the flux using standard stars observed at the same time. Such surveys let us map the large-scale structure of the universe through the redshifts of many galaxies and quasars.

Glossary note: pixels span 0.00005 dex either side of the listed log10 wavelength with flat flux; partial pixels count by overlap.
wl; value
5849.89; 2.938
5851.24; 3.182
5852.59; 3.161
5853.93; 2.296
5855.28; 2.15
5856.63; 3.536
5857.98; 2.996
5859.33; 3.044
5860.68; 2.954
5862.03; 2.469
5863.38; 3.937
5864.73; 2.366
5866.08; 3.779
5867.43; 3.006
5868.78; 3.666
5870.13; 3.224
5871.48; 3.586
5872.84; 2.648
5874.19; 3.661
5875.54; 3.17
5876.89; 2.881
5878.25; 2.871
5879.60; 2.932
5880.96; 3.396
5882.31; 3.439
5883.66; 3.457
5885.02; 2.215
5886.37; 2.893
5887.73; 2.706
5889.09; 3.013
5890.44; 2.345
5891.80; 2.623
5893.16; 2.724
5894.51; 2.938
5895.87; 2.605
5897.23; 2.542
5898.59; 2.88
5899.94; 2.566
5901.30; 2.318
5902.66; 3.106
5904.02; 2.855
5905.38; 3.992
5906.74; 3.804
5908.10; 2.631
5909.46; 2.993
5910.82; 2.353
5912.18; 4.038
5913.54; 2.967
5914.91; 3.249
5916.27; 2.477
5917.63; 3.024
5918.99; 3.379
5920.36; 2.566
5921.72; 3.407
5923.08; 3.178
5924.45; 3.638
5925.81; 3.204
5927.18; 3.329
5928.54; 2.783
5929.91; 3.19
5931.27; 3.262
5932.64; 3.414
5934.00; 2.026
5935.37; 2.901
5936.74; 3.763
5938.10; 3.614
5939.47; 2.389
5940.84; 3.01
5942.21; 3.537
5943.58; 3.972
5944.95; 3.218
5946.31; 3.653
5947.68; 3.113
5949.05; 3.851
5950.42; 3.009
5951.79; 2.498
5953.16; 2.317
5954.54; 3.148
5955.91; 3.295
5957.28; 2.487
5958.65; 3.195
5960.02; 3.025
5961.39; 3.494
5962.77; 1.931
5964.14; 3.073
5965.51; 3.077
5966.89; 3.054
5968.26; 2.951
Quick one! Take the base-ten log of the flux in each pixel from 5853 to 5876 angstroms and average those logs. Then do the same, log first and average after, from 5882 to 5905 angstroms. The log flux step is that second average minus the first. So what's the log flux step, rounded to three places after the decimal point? -0.042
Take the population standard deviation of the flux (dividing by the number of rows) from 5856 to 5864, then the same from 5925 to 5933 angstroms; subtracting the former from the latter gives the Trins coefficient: -0.27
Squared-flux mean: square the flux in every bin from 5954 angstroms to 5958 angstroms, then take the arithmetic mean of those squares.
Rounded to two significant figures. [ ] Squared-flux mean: 9.0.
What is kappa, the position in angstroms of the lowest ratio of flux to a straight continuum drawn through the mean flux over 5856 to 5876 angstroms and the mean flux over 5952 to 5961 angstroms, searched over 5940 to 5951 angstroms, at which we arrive 5940.84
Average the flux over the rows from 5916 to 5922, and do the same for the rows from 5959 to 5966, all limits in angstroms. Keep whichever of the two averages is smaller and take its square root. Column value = 1.71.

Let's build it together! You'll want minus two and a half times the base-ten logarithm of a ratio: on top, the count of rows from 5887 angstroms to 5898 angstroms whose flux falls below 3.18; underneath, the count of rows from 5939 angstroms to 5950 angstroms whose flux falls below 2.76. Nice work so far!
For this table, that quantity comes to -2.3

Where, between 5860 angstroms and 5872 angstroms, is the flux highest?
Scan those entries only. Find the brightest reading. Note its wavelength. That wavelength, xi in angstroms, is 5863.38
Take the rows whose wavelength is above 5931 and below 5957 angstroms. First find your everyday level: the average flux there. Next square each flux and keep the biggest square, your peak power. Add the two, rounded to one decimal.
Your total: 18.9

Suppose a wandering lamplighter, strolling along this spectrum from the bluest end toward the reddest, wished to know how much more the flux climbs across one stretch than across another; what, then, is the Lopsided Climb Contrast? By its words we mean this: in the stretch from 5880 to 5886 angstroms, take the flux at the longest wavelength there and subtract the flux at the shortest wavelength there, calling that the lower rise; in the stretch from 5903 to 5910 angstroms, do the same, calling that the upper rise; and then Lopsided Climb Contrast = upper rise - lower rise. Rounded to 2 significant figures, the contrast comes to 1.3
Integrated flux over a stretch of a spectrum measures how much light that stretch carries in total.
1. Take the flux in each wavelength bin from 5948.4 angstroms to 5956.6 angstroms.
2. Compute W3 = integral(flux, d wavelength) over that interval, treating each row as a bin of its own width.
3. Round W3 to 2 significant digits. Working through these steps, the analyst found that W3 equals 25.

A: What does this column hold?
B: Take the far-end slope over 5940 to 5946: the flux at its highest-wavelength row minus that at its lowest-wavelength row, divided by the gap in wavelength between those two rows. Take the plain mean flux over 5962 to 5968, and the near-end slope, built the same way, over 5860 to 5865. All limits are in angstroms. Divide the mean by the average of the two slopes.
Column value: -59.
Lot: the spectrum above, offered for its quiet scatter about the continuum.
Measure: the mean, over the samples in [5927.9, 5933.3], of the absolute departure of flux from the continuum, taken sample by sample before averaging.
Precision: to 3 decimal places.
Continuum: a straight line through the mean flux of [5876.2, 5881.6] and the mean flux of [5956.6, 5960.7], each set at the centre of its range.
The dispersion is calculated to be 0.300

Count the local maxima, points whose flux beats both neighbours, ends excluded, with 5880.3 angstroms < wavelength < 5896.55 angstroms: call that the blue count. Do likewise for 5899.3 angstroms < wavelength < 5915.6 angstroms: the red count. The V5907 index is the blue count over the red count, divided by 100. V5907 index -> 0.010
